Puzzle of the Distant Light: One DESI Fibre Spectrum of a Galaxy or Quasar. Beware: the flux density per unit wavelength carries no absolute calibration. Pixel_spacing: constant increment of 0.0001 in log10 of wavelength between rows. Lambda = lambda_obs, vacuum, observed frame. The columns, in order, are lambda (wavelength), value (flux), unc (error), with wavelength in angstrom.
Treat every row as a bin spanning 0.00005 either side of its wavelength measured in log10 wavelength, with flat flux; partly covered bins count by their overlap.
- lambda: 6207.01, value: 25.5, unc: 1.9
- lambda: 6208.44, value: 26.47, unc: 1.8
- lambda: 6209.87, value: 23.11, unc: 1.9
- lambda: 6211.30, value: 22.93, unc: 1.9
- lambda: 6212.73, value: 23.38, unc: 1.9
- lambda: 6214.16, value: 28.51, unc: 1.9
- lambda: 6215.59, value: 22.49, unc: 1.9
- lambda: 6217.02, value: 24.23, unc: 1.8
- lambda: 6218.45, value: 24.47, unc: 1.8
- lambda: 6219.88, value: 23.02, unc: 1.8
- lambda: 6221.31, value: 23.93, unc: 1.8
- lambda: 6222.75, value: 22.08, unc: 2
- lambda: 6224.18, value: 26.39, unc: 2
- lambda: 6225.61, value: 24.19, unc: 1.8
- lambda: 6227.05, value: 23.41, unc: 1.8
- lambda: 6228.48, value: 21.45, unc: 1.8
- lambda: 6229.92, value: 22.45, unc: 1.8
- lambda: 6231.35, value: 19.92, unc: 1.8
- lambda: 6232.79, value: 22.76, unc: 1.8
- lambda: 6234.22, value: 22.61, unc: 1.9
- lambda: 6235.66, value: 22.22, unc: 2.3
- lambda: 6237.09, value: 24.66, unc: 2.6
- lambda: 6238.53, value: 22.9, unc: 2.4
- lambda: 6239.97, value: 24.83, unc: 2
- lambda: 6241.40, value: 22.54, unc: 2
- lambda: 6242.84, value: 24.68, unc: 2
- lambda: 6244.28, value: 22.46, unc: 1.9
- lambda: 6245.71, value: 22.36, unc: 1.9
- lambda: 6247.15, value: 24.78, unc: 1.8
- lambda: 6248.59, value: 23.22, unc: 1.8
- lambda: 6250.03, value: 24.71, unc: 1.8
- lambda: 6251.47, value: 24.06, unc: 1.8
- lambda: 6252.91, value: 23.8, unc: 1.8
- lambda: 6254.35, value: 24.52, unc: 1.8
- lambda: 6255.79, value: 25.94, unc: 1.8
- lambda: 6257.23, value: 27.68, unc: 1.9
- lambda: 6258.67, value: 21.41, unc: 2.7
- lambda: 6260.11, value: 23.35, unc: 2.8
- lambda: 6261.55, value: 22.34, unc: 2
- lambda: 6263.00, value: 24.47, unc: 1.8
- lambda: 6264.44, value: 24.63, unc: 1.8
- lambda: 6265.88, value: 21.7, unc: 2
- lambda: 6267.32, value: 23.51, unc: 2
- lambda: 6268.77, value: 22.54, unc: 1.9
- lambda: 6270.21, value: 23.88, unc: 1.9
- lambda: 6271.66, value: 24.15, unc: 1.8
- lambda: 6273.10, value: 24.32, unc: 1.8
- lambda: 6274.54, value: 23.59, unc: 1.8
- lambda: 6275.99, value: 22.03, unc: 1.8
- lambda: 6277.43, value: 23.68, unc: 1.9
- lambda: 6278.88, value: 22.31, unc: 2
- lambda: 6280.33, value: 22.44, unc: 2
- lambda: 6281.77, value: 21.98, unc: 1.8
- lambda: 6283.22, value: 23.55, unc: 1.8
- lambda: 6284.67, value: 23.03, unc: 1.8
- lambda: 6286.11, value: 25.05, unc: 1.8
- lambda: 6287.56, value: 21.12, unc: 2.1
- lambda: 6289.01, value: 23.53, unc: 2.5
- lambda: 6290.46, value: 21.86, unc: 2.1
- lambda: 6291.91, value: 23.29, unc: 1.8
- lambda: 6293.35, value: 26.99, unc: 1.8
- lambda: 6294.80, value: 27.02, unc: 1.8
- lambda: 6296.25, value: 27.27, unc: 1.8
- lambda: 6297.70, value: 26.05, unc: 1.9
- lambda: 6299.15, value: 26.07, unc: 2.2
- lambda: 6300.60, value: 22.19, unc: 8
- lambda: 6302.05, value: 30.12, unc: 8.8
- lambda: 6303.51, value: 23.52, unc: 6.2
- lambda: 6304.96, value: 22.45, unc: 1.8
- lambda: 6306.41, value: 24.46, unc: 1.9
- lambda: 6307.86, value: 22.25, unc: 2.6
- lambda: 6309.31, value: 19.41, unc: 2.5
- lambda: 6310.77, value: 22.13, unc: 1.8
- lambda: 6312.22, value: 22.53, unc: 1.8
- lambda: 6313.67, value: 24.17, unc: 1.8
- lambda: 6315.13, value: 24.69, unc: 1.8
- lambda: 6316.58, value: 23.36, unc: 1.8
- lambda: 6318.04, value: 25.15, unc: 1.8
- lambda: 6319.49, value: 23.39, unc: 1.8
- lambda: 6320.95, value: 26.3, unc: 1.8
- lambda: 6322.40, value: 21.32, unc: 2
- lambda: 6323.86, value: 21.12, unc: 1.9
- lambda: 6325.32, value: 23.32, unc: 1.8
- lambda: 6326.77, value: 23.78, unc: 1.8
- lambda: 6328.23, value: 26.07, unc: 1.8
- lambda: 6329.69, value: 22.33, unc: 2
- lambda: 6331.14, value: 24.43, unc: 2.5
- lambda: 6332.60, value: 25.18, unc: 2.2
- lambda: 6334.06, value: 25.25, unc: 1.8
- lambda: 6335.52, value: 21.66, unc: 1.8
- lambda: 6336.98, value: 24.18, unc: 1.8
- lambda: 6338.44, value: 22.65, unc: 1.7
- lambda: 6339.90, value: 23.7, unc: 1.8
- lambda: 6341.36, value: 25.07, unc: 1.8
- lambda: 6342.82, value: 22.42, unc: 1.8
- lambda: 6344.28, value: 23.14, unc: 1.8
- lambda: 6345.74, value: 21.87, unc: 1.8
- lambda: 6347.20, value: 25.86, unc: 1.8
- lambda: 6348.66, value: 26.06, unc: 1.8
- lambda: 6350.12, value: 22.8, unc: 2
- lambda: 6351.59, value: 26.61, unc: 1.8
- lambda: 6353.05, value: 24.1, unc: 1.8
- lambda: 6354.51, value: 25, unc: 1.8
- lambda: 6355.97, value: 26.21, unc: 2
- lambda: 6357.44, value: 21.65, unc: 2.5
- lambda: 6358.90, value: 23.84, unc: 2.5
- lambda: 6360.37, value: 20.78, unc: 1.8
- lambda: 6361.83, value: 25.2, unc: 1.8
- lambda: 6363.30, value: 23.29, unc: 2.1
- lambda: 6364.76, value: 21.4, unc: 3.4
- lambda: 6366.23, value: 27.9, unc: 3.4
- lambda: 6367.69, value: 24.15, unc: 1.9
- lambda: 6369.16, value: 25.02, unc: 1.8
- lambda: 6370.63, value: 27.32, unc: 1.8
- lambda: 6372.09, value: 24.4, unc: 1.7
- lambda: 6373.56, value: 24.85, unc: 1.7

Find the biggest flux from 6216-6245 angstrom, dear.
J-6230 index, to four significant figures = 26.39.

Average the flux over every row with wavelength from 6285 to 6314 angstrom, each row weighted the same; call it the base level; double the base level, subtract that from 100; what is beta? 51.9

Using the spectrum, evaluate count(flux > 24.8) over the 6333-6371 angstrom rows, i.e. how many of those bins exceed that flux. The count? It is 11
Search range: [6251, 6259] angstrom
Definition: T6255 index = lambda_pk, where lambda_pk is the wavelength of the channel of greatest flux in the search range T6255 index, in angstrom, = 6257.23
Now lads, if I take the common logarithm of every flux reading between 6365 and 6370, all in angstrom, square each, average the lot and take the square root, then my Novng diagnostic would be 1.41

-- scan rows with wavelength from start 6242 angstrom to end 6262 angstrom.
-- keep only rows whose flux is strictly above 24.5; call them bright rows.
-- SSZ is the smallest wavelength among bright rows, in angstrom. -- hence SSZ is 6242.84 angstrom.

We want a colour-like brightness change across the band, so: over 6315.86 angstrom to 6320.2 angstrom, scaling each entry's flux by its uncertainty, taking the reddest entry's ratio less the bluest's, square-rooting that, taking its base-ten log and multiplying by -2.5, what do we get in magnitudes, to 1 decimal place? 2.2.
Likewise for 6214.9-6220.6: 0.0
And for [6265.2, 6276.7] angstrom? -0.2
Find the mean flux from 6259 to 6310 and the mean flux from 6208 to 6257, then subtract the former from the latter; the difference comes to 0.0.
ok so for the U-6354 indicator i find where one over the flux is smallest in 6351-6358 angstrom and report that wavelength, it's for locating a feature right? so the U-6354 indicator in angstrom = 6351.59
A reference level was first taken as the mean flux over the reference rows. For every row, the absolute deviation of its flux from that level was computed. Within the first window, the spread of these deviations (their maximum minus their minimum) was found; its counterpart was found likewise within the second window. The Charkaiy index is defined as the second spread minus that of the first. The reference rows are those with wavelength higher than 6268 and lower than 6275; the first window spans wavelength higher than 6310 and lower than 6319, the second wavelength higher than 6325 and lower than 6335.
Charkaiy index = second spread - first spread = 1.1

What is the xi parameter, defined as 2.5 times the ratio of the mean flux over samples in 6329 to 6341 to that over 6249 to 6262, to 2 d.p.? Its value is 2.45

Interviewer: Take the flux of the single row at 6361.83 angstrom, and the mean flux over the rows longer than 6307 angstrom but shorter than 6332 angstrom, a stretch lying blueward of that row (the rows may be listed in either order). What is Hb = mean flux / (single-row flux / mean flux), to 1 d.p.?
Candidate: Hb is 21.5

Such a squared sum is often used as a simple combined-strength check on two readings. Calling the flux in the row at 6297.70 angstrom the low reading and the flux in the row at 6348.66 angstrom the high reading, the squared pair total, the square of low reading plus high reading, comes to 2715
